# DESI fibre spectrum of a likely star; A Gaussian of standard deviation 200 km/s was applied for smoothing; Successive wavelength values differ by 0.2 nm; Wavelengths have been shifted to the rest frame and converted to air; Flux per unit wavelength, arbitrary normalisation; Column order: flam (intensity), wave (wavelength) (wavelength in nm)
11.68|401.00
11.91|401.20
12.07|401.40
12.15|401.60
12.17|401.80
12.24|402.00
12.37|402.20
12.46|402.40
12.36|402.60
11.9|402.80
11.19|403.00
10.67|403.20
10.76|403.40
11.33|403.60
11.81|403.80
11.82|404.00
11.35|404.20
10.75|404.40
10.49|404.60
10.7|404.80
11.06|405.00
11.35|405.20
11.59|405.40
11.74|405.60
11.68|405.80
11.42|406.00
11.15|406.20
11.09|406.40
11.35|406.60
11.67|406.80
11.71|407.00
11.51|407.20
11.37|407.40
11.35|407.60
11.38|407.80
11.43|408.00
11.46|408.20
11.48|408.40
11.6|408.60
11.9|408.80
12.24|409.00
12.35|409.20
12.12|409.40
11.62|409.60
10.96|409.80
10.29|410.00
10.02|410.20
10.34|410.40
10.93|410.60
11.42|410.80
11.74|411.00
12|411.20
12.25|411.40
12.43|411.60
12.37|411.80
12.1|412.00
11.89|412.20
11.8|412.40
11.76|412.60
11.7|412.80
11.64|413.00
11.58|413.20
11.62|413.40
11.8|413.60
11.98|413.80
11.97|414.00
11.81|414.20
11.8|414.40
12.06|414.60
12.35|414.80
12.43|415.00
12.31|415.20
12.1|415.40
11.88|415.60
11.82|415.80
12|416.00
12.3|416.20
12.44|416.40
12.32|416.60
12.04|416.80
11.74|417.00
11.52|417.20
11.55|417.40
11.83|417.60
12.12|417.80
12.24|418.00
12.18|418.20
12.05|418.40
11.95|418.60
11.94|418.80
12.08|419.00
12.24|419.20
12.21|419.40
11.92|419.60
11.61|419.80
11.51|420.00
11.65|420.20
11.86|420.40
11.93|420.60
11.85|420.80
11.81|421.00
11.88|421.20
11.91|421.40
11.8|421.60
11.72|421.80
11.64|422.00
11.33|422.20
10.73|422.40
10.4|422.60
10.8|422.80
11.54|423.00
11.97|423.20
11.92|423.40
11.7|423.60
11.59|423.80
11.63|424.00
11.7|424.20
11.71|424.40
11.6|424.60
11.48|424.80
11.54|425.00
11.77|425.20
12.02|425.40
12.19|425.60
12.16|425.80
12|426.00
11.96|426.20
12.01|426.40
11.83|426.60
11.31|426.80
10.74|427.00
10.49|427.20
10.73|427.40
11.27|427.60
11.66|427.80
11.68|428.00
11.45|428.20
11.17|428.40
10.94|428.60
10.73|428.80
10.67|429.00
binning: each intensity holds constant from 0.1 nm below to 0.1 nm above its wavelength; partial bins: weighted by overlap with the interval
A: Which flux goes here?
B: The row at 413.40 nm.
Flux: 11.62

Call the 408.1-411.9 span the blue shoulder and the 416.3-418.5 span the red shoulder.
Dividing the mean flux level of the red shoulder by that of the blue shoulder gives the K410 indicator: 1.039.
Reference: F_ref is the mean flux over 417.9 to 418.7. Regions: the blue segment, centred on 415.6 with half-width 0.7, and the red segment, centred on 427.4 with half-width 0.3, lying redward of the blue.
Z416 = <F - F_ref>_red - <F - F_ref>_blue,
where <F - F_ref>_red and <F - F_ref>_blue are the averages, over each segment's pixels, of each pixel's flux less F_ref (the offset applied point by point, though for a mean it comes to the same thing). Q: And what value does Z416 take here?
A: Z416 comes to -1.3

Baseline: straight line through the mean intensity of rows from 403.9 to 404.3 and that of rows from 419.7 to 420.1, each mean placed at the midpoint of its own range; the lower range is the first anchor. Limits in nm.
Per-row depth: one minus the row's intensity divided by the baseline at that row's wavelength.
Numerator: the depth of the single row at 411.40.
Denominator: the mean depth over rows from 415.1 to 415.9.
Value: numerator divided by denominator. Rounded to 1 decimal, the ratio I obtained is 1.5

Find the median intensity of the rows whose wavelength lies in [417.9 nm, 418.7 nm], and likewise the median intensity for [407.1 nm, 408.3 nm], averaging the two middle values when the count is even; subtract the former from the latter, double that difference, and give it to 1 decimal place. -1.4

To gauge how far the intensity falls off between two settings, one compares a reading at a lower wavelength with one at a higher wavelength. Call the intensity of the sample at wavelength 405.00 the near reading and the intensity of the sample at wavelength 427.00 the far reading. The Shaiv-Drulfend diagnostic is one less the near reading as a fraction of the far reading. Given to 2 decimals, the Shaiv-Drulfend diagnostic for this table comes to -0.03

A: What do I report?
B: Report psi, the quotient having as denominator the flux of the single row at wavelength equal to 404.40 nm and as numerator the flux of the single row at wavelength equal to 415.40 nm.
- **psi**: 1.13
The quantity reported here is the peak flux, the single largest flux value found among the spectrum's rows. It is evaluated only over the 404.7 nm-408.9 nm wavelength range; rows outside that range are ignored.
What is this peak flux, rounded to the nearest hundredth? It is 11.90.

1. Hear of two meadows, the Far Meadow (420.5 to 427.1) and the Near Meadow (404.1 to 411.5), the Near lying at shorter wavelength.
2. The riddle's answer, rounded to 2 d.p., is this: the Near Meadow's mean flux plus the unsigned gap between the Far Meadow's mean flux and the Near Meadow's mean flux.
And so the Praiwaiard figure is 11.64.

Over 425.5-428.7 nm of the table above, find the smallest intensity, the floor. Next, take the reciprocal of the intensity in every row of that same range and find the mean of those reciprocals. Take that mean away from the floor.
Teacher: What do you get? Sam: 10.4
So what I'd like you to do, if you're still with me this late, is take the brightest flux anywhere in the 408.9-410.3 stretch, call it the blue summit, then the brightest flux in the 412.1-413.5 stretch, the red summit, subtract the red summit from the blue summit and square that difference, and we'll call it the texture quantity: 0.21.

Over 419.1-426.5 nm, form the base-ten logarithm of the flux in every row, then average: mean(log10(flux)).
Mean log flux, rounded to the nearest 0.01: 1.07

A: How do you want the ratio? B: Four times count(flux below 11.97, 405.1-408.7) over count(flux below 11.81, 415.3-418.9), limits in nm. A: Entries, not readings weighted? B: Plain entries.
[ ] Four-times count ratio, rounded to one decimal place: 24.0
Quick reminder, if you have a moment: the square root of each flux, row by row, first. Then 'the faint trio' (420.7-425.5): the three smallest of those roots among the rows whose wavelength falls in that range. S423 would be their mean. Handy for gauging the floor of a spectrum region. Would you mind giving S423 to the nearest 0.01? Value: 3.26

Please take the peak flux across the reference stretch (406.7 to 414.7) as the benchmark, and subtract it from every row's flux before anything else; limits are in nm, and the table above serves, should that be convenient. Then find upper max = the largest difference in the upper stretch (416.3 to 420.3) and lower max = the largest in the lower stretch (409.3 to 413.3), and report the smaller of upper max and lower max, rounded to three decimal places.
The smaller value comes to 0.000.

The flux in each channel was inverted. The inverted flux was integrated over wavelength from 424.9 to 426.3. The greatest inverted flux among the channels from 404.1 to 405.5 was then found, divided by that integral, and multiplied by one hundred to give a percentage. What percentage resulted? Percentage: 81.3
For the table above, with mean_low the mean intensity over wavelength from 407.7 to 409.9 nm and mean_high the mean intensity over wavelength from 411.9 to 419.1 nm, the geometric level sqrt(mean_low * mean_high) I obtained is 11.8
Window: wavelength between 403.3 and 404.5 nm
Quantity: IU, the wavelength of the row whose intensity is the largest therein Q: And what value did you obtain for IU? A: 404.00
